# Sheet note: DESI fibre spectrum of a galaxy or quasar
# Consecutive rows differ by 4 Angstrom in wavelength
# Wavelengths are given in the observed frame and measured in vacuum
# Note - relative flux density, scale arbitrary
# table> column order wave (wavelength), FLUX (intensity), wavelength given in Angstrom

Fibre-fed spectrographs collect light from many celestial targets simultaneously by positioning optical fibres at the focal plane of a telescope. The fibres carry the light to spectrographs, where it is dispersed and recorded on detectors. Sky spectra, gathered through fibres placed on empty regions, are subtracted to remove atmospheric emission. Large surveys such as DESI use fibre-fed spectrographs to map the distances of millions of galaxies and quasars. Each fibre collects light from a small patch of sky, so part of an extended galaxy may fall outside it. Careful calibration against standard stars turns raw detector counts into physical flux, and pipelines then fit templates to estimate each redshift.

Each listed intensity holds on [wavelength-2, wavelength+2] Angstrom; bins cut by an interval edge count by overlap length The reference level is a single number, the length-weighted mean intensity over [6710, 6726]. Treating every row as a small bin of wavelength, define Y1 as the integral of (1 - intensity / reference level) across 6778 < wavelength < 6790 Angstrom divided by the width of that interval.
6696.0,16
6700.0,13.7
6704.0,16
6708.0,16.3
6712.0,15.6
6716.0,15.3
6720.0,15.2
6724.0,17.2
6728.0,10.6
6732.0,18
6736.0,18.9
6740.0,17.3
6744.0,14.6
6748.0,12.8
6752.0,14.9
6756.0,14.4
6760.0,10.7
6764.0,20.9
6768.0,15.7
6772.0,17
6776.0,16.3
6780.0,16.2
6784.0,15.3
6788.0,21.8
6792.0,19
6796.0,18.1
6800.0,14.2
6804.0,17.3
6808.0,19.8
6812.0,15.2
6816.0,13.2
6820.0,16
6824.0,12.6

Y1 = -0.12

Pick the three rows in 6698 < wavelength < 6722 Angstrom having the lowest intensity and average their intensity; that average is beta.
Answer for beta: 14.7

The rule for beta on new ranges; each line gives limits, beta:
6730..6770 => 12.6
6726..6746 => 14.2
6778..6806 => 15.2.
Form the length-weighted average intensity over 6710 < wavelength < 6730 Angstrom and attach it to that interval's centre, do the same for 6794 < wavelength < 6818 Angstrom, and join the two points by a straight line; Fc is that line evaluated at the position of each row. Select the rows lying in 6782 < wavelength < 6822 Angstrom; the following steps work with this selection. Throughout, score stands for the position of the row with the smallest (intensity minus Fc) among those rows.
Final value 6816.0 Angstrom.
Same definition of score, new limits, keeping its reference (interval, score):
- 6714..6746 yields 6728.0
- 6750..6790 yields 6760.0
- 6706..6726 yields 6720.0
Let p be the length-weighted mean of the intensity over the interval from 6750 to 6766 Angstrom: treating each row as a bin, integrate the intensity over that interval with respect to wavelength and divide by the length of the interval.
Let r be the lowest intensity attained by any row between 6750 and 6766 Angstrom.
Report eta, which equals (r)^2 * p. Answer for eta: 1743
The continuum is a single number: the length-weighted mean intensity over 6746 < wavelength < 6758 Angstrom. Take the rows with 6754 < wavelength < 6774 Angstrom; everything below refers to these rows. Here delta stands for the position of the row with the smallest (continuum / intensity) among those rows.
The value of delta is 6764.0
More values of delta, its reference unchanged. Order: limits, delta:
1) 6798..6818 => 6808.0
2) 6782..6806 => 6788.0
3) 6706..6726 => 6724.0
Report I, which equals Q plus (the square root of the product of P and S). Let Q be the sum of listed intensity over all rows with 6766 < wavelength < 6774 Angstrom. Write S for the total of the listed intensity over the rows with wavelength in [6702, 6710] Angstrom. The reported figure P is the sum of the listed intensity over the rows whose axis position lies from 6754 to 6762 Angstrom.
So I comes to 61.2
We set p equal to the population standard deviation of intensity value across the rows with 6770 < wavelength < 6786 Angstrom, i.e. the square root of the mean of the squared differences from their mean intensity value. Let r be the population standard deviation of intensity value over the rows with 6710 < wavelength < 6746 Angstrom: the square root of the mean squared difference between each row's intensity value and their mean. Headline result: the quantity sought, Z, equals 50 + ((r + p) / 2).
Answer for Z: 51.5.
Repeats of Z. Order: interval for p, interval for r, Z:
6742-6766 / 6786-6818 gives 52.9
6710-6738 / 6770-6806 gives 52.3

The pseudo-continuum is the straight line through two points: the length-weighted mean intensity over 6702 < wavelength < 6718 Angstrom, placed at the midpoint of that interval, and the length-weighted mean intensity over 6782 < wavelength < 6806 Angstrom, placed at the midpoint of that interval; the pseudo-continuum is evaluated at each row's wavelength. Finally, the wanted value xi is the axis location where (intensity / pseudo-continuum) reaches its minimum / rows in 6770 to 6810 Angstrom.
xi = 6800.0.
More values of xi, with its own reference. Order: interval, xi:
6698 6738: 6728.0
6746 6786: 6760.0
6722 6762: 6760.0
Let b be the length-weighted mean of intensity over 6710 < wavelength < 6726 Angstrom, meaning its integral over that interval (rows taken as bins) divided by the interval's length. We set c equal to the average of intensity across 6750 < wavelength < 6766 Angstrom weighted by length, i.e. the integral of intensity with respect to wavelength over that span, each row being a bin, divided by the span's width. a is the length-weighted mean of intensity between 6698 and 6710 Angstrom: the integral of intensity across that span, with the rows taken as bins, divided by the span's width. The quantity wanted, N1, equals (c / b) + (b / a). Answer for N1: 1.99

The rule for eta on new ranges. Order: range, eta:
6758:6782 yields 1847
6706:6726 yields 3678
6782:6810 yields 3615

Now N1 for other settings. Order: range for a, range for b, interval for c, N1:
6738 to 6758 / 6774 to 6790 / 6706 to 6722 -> 2.07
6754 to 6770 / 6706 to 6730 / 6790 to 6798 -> 2.21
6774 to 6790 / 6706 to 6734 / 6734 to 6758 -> 1.89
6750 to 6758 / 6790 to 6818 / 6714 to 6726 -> 2.09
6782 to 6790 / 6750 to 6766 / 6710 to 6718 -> 1.84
